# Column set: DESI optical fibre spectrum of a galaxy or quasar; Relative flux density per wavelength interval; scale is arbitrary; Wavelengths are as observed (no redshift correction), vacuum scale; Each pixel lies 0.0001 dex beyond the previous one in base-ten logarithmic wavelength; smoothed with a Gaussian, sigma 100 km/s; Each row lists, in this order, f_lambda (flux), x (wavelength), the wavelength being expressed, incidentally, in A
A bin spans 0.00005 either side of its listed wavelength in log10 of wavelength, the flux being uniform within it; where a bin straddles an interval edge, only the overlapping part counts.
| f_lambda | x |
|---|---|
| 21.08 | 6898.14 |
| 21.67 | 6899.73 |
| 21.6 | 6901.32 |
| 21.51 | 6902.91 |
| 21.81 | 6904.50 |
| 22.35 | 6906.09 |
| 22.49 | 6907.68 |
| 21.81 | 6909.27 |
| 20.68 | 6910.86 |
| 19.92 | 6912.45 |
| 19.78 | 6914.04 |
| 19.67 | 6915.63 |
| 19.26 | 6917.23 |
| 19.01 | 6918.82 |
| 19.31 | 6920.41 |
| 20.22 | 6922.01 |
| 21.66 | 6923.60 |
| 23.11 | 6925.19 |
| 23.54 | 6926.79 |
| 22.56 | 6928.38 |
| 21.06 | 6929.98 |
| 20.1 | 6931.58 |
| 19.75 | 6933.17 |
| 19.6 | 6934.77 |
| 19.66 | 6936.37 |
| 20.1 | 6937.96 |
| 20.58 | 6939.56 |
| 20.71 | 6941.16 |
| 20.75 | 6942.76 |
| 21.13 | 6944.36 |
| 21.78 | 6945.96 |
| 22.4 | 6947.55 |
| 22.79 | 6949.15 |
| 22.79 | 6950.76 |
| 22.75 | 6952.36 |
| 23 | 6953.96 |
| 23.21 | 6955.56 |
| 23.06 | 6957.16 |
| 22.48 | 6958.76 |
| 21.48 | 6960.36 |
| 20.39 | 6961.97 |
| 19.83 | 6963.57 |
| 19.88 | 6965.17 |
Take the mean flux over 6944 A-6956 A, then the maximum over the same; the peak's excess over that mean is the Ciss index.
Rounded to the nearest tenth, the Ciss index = 0.7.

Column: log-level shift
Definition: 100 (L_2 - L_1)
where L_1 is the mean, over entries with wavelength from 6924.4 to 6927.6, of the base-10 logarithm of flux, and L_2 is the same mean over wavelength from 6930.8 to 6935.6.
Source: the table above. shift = -7.1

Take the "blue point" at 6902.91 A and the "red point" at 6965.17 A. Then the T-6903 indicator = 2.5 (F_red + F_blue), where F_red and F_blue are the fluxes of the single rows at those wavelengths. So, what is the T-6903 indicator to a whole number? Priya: 103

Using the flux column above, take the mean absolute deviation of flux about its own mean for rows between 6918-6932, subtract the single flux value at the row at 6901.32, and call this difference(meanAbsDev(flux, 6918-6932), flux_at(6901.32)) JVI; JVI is -20.2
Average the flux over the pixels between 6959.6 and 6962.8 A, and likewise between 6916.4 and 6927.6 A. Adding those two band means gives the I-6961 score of 41.8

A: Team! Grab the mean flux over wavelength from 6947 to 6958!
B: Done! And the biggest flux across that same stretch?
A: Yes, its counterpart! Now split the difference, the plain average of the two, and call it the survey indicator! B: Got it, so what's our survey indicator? 23.0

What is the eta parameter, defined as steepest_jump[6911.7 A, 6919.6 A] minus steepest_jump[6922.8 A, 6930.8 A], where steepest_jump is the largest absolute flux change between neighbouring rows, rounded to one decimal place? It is -1.1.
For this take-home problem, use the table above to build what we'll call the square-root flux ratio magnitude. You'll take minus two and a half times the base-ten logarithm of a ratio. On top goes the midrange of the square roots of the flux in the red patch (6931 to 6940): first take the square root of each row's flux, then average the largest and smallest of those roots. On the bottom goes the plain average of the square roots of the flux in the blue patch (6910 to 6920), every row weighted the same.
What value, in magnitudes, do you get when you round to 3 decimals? -0.010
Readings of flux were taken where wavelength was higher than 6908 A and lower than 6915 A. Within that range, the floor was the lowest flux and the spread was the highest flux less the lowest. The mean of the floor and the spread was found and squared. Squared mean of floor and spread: 119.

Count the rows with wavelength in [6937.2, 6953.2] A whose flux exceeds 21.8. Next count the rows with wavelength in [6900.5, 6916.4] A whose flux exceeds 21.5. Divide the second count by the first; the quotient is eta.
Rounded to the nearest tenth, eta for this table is 1.5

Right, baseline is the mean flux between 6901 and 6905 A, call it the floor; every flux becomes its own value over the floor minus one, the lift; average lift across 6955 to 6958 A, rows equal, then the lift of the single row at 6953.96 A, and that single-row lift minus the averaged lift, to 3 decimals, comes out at -0.006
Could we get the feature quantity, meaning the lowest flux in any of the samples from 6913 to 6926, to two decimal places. 19.01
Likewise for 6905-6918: 19.26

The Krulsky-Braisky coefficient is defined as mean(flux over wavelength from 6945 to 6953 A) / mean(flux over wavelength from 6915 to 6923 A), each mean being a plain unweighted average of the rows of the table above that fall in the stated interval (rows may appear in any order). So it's 1.15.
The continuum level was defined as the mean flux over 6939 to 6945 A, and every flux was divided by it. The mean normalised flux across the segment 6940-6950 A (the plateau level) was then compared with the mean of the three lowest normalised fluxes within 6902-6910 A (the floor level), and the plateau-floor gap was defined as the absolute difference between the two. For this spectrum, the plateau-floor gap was 0.01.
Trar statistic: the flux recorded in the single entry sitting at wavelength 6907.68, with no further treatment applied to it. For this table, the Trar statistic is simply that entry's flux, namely 22.49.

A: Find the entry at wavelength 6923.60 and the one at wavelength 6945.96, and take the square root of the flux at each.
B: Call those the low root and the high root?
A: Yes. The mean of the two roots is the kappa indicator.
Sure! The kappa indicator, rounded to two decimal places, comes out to 4.66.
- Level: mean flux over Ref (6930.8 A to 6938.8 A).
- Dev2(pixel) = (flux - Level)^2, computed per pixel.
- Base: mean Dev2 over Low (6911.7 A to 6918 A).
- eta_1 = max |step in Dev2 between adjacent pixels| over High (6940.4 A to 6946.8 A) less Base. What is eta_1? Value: 2.0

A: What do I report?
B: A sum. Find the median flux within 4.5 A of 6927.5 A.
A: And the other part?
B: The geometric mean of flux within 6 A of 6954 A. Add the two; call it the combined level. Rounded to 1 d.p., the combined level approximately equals 45.0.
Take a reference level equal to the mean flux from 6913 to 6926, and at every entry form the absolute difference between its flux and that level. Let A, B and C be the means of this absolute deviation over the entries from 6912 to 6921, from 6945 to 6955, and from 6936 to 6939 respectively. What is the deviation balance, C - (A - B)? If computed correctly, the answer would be 1.9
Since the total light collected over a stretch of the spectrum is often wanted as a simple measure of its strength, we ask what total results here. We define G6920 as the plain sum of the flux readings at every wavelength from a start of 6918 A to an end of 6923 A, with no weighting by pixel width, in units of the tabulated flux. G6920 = 59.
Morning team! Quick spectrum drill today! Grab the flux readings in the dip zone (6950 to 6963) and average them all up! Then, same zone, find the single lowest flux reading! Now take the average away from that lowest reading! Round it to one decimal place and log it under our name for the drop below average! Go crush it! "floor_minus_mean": -2.0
